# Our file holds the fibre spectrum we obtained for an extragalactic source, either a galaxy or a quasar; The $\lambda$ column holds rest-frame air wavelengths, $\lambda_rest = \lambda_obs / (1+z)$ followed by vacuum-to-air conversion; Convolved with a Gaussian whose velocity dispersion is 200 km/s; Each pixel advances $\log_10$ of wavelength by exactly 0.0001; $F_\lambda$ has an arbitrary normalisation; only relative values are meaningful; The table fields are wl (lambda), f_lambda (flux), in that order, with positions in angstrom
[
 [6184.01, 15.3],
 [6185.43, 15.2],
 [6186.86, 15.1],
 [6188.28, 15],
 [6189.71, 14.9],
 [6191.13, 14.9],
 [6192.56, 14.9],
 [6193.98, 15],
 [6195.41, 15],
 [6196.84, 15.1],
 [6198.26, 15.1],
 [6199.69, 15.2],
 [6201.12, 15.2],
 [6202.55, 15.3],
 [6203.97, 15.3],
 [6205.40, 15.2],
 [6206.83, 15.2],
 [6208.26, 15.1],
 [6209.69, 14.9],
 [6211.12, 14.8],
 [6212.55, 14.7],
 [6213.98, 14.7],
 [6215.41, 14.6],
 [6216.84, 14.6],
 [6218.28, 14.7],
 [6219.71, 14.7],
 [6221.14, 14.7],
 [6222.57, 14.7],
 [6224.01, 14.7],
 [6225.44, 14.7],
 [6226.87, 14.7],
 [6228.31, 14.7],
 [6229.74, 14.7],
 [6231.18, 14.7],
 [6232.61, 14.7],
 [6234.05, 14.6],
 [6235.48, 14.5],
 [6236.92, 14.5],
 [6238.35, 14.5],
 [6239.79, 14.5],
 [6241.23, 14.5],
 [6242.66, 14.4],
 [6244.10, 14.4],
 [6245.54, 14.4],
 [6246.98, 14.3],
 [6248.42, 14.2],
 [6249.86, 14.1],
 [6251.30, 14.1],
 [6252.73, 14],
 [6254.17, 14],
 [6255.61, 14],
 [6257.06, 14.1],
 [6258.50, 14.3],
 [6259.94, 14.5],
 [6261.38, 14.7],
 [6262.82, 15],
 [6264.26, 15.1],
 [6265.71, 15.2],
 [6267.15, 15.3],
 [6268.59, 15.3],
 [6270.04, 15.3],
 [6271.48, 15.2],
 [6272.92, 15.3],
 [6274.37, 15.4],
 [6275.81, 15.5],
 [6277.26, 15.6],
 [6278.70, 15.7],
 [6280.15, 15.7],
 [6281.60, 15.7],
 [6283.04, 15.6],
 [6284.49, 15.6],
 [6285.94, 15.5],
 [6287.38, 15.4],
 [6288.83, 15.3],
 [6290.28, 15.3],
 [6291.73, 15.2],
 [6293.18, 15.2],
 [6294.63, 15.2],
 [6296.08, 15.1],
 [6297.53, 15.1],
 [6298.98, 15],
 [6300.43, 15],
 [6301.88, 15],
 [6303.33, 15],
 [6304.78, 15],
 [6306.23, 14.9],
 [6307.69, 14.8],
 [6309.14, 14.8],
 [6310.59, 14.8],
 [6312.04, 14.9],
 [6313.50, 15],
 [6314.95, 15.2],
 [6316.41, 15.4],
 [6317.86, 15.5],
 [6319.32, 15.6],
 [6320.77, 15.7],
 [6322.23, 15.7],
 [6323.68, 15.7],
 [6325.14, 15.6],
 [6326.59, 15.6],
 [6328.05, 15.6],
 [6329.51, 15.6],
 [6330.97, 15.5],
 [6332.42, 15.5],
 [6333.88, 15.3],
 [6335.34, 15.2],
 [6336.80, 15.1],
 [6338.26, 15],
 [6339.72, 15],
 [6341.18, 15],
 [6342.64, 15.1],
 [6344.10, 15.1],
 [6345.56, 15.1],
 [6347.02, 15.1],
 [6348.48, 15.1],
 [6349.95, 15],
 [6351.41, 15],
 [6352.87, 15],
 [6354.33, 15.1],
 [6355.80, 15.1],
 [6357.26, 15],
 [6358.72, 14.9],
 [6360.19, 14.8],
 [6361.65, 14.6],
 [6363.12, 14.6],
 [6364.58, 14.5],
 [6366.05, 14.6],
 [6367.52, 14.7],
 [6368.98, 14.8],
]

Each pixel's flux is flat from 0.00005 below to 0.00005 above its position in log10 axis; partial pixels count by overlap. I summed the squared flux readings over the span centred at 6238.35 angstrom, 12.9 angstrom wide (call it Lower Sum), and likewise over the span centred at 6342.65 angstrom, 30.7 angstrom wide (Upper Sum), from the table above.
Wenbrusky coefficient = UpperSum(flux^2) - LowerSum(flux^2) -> 2936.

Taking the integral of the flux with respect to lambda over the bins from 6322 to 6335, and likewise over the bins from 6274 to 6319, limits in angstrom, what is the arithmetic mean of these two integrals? 444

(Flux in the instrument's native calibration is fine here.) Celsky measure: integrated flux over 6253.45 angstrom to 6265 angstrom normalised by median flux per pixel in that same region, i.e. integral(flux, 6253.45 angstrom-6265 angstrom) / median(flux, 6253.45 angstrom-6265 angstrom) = 11.6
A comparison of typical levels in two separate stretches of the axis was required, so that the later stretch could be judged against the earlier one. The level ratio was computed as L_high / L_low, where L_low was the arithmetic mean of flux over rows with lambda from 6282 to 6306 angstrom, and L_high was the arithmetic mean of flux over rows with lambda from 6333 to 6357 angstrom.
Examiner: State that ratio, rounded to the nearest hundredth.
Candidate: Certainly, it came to 0.99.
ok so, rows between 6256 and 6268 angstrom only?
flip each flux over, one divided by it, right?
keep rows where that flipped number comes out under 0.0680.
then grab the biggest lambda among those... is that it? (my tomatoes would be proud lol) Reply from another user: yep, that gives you 6267.15 angstrom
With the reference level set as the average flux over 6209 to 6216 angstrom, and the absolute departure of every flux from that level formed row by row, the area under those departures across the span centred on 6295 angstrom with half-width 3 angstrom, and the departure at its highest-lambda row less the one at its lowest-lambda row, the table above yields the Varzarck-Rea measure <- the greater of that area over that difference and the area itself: 2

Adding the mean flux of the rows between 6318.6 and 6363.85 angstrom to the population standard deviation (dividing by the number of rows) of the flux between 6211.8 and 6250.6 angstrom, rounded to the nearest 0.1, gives 15.4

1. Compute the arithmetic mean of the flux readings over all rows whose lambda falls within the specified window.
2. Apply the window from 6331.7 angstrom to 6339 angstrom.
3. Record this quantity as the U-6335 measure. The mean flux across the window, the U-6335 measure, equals 15.2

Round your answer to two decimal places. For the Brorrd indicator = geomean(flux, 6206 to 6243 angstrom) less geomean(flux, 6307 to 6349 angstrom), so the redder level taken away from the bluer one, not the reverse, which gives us -0.58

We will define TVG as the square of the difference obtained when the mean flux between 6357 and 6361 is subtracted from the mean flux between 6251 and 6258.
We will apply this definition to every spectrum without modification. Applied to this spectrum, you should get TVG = 0.7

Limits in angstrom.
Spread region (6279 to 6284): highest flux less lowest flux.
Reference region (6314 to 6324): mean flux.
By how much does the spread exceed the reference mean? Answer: -15.4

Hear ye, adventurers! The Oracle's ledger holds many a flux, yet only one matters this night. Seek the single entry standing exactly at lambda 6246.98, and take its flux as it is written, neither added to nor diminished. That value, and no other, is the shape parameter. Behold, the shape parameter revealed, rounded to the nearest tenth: 14.3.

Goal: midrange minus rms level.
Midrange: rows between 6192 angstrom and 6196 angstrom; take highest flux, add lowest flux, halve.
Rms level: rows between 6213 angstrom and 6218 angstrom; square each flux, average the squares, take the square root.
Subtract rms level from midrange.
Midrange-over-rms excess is 0.32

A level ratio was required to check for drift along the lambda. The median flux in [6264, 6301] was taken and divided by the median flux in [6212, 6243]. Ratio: 1.04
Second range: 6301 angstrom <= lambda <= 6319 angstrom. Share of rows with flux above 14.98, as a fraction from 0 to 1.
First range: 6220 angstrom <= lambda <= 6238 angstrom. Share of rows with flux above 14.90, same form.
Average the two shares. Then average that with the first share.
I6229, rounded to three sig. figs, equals 0.146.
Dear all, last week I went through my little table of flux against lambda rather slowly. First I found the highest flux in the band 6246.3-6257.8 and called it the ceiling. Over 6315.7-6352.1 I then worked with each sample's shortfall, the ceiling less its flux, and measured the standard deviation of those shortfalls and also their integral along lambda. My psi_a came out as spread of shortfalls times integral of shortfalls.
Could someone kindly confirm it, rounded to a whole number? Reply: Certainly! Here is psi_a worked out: -10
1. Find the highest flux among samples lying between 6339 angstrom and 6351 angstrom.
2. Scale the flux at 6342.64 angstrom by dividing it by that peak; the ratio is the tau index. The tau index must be 1.00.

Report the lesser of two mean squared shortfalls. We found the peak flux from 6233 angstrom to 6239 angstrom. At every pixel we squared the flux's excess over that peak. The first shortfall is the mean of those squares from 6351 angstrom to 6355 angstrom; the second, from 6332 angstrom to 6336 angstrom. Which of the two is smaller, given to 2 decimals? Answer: 0.19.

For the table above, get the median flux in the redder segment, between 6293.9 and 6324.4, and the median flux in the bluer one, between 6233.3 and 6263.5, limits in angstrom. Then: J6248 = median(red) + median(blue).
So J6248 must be 29.4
